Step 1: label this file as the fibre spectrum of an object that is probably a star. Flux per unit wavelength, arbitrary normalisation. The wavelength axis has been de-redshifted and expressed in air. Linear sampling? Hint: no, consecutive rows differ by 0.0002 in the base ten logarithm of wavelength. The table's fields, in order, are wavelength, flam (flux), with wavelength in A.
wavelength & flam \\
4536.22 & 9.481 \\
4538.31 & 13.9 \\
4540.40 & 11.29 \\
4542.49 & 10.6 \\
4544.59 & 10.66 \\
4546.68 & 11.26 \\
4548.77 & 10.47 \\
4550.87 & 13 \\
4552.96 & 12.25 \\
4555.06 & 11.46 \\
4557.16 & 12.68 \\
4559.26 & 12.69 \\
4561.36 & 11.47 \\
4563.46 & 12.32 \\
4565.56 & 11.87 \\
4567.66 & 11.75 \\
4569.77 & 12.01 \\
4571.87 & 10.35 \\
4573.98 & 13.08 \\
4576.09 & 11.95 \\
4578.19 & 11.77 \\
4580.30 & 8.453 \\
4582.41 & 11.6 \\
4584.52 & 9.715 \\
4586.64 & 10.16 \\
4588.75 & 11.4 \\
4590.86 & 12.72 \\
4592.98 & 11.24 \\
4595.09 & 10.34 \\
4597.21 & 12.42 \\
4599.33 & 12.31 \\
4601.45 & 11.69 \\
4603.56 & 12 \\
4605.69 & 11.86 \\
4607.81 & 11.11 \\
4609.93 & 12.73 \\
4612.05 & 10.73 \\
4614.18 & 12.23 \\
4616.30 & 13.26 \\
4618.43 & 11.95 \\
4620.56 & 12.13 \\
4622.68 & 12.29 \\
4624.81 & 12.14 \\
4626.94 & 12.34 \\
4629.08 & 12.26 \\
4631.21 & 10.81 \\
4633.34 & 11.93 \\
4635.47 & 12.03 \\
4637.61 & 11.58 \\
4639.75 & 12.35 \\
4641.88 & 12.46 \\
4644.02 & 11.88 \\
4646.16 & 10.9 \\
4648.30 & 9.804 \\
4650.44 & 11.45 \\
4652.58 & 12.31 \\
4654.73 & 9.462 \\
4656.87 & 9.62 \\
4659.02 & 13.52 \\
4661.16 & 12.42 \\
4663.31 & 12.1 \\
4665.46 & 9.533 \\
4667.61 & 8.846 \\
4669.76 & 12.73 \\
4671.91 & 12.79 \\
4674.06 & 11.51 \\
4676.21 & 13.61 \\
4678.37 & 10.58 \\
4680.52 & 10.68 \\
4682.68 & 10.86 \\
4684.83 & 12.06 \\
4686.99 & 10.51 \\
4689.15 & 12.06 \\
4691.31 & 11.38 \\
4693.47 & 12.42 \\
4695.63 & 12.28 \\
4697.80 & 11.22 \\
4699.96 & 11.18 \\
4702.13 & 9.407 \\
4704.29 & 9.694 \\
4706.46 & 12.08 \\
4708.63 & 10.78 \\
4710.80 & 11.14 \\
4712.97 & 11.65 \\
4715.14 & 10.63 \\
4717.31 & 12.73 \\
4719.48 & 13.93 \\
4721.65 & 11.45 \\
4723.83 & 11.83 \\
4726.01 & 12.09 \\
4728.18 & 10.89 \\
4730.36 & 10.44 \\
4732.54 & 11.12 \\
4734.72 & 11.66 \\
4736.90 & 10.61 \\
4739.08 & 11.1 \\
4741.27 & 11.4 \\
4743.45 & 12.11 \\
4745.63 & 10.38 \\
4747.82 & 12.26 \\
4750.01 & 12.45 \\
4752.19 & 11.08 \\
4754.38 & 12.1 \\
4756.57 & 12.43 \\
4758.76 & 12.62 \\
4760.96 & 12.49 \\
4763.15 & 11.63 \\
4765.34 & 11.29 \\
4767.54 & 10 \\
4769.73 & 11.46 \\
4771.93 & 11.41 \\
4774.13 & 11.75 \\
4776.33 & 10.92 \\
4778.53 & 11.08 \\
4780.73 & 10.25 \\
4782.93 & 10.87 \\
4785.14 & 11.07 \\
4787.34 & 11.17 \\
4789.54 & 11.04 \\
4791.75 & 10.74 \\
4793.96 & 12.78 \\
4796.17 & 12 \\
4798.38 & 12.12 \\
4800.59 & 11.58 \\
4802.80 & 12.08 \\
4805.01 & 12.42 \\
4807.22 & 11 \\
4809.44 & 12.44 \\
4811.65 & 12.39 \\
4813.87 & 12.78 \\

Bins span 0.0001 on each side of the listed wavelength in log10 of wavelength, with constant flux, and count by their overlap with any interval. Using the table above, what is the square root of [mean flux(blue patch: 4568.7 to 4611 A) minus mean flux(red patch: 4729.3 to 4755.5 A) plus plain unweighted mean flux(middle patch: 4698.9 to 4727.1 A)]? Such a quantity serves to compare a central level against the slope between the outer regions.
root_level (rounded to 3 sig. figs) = 3.39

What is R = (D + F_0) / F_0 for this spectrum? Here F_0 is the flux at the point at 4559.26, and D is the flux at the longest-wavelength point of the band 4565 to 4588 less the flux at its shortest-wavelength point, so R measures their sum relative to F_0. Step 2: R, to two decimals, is 0.87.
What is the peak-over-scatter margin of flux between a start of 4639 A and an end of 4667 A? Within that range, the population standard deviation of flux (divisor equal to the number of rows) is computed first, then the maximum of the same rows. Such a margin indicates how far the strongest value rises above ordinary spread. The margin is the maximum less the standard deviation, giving 12.2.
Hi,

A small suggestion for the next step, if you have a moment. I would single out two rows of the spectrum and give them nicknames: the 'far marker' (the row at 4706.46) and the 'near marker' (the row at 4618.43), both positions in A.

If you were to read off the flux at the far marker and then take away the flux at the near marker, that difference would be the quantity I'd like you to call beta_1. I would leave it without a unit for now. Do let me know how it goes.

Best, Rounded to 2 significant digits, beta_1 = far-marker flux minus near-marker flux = 0.13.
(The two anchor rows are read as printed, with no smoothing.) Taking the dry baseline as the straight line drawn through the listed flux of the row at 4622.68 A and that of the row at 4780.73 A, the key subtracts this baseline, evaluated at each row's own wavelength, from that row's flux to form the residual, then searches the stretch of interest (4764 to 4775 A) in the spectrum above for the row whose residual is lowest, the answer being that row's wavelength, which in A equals 4767.54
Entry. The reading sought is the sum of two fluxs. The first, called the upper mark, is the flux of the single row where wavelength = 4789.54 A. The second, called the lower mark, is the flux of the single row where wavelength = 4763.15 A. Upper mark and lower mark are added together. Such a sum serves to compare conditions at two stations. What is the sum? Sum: 22.7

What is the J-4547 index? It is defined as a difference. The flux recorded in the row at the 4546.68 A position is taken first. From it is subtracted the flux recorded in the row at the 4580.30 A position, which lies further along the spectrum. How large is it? 2.8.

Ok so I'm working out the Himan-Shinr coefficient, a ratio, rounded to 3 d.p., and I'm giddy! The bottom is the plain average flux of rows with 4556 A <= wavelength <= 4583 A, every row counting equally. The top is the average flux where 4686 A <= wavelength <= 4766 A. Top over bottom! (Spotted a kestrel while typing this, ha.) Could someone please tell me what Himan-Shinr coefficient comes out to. 0.986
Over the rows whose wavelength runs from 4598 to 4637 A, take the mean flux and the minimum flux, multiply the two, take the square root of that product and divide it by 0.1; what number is 113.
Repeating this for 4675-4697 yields 111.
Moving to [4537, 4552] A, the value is 110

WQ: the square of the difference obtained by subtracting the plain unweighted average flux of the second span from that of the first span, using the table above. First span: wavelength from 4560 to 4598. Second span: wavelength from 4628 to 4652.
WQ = 0.05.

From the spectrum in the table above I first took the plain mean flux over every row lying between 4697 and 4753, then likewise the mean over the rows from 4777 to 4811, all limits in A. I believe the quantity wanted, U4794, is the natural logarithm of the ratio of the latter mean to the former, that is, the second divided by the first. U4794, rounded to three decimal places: 0.013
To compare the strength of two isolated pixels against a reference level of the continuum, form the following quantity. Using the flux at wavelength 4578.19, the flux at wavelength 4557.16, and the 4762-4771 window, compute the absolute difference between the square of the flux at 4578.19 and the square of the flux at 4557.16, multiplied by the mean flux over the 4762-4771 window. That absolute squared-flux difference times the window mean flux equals 247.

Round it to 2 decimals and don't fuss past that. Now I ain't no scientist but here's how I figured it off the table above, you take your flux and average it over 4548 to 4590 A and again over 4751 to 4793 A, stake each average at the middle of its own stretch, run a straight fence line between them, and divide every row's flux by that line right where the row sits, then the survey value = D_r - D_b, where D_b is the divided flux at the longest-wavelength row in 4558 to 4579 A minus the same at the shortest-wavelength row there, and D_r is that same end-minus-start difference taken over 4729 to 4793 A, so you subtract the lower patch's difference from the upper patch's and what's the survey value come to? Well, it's 0.11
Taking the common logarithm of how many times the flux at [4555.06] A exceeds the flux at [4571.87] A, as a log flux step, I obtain 0.04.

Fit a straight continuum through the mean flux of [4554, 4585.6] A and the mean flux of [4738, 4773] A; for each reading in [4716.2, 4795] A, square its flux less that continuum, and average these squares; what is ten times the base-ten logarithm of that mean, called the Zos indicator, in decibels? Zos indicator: -1.5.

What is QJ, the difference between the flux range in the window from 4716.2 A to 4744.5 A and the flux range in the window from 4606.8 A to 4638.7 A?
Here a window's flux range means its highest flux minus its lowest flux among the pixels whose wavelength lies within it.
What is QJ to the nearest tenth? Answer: 1.0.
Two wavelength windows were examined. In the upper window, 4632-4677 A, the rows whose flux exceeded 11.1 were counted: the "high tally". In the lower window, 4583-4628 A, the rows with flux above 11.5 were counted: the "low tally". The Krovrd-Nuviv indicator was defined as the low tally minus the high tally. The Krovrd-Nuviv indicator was -1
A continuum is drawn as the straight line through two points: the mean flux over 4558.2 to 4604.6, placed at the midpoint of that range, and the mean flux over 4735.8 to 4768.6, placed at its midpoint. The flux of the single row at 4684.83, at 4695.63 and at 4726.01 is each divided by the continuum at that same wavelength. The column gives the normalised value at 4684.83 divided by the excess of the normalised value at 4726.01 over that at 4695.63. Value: -59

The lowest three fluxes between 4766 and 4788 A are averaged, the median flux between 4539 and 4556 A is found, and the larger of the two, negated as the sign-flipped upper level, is -11.3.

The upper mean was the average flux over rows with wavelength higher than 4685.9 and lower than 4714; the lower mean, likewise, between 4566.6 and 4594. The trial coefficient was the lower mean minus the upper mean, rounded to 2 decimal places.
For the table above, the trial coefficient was 0.03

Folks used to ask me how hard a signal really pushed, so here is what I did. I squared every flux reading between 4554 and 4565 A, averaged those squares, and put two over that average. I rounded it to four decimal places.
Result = 0.0136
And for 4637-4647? 0.0142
